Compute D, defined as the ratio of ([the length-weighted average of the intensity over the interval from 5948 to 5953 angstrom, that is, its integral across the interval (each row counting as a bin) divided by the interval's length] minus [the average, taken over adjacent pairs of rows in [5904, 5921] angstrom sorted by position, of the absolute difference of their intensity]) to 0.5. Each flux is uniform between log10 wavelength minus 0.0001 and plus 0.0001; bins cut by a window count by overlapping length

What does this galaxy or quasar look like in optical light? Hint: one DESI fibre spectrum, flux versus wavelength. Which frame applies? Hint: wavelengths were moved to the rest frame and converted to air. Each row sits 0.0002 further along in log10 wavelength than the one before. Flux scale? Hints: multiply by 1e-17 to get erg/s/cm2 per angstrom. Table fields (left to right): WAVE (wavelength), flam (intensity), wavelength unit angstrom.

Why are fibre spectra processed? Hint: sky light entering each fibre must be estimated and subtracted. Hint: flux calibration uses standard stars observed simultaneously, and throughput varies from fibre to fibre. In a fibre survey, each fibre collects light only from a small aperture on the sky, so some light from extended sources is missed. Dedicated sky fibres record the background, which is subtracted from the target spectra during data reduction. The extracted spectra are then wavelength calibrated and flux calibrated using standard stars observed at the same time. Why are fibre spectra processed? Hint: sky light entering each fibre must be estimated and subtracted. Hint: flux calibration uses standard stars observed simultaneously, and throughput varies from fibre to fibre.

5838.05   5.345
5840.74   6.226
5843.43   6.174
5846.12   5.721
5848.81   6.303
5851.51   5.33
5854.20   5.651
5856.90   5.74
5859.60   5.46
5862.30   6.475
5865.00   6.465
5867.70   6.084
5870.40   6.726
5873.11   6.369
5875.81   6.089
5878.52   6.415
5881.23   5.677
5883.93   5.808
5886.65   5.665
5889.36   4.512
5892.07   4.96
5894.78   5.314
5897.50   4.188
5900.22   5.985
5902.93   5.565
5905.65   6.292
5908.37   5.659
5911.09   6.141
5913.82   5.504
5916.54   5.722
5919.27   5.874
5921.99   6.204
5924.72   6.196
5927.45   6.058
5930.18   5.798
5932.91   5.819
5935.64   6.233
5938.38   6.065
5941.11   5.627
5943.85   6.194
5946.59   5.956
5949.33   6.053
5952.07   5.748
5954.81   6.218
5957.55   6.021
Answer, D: 11.0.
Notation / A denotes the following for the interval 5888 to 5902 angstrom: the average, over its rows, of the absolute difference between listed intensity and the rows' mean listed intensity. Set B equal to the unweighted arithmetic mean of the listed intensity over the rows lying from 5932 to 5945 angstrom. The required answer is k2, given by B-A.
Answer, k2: 5.46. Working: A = 0.5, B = 5.99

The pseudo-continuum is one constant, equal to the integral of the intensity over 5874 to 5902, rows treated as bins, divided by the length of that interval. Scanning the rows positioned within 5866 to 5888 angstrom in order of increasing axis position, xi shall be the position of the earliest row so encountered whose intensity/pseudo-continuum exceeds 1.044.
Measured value 5867.70 angstrom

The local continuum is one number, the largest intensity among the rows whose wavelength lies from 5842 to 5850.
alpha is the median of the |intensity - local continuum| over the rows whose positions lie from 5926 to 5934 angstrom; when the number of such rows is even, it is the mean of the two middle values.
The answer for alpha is 0.48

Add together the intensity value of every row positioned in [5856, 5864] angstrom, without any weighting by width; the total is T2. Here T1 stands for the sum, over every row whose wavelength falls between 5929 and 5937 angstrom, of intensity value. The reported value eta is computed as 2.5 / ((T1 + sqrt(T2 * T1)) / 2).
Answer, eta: 0.140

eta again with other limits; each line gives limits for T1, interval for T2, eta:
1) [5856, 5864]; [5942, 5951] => 0.140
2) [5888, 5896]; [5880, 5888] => 0.163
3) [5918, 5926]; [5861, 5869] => 0.135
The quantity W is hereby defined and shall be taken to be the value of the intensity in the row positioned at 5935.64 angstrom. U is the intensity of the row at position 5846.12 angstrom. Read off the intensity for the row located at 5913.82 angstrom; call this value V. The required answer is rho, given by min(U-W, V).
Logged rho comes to -0.51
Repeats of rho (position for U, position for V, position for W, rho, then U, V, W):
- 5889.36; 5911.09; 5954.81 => -1.71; 4.512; 6.141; 6.218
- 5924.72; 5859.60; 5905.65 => -0.10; 6.196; 5.46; 6.292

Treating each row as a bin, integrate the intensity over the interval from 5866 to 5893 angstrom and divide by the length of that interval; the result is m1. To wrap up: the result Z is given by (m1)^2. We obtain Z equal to 34.2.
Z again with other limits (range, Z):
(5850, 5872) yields 36.0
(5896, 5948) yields 34.2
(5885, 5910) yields 28.8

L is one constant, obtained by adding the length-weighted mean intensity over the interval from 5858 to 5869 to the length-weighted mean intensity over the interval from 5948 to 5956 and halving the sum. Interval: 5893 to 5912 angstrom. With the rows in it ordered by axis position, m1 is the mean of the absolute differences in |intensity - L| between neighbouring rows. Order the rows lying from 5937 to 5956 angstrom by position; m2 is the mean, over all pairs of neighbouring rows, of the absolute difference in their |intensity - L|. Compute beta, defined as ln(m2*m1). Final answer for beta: -1.9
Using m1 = 0.68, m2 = 0.217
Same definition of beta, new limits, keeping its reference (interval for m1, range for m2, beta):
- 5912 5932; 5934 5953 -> -3.5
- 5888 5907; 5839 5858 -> -1.9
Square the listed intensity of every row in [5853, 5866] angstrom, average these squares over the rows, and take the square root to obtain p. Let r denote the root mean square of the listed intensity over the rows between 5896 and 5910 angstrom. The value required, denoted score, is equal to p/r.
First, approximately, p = 5.97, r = 5.6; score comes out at 1.07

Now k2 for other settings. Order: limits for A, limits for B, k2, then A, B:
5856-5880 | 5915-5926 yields 5.68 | 0.3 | 6.00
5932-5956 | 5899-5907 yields 5.77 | 0.2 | 5.95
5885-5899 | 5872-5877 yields 5.77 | 0.5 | 6.23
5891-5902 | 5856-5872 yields 5.62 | 0.5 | 6.16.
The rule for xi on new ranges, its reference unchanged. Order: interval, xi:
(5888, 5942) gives 5900.22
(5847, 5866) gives 5848.81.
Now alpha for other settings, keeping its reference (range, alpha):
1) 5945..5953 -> 0.35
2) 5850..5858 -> 0.65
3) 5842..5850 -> 0.13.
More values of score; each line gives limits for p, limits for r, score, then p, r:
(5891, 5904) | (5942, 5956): 0.87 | 5.24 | 6.0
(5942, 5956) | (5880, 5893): 1.13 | 6.04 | 5.3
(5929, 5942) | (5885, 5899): 1.19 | 5.91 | 5.0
